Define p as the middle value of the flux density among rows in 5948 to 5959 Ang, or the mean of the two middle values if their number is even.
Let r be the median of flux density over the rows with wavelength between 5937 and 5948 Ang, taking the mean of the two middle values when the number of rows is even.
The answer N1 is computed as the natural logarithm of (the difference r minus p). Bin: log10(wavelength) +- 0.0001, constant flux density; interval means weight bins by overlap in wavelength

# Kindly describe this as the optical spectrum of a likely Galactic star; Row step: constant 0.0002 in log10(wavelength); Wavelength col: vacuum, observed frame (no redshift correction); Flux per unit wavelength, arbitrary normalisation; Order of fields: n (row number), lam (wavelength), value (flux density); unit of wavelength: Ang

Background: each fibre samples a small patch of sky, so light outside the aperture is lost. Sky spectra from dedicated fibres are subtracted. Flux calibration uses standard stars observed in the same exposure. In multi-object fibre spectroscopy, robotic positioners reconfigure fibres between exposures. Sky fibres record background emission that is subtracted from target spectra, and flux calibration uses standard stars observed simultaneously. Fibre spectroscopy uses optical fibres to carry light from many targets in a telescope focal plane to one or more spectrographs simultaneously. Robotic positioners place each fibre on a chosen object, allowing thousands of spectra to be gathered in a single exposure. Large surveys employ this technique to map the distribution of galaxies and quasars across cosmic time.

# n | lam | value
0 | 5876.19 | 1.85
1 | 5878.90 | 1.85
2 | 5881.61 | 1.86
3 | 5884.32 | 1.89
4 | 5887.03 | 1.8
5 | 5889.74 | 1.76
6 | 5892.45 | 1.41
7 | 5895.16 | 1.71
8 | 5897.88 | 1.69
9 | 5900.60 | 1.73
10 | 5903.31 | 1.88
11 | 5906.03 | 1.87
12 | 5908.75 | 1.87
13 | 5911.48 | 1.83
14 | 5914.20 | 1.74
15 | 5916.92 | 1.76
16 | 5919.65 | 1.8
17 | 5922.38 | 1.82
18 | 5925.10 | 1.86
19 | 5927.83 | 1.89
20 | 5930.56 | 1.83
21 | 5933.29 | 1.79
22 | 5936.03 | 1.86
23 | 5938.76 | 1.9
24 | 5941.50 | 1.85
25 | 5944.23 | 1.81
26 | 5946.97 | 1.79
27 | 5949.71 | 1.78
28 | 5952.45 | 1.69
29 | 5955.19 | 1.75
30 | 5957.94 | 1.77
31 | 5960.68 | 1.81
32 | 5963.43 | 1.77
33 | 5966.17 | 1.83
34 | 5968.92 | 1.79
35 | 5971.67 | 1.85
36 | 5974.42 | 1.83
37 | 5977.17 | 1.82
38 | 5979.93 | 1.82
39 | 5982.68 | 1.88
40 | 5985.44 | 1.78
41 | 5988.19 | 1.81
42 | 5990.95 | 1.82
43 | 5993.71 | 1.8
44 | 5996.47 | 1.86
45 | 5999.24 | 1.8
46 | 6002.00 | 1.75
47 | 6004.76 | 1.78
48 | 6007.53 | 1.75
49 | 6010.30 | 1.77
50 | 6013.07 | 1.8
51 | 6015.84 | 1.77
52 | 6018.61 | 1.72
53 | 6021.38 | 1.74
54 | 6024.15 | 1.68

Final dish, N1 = -2.7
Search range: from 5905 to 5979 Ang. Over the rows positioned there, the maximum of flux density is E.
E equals 1.9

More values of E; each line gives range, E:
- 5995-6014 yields 1.86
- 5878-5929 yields 1.89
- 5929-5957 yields 1.9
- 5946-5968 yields 1.83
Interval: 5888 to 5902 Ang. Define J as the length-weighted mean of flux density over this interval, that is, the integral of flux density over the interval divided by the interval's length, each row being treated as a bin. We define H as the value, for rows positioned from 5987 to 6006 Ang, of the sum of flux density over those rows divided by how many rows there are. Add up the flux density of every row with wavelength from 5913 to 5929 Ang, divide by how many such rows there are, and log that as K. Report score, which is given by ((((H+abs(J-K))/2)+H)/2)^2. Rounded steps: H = 1.80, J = 1.67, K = 1.81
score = 1.93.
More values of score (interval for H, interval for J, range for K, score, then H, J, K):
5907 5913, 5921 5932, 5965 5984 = 1.94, 1.85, 1.85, 1.83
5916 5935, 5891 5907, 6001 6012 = 1.90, 1.82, 1.71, 1.76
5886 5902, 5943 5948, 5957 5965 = 1.60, 1.68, 1.80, 1.78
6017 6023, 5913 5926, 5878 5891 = 1.71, 1.73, 1.80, 1.83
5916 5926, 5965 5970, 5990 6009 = 1.85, 1.81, 1.81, 1.79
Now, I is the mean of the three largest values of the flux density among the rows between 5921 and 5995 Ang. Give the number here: 1.89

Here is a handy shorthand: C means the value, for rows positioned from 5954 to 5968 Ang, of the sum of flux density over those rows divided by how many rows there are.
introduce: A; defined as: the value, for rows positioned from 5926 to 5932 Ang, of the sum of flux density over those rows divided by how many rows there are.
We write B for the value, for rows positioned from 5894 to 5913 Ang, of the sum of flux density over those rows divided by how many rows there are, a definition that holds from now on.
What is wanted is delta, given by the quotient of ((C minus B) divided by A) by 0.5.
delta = -0.01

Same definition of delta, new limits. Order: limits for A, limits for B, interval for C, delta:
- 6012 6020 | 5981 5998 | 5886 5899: -0.17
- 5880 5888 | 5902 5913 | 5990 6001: -0.05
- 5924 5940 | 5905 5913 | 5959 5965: -0.07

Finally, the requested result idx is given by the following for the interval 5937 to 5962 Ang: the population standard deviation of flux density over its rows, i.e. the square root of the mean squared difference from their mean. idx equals 0.056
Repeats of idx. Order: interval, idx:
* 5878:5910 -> 0.130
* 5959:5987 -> 0.031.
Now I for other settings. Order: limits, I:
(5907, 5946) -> 1.89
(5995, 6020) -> 1.82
